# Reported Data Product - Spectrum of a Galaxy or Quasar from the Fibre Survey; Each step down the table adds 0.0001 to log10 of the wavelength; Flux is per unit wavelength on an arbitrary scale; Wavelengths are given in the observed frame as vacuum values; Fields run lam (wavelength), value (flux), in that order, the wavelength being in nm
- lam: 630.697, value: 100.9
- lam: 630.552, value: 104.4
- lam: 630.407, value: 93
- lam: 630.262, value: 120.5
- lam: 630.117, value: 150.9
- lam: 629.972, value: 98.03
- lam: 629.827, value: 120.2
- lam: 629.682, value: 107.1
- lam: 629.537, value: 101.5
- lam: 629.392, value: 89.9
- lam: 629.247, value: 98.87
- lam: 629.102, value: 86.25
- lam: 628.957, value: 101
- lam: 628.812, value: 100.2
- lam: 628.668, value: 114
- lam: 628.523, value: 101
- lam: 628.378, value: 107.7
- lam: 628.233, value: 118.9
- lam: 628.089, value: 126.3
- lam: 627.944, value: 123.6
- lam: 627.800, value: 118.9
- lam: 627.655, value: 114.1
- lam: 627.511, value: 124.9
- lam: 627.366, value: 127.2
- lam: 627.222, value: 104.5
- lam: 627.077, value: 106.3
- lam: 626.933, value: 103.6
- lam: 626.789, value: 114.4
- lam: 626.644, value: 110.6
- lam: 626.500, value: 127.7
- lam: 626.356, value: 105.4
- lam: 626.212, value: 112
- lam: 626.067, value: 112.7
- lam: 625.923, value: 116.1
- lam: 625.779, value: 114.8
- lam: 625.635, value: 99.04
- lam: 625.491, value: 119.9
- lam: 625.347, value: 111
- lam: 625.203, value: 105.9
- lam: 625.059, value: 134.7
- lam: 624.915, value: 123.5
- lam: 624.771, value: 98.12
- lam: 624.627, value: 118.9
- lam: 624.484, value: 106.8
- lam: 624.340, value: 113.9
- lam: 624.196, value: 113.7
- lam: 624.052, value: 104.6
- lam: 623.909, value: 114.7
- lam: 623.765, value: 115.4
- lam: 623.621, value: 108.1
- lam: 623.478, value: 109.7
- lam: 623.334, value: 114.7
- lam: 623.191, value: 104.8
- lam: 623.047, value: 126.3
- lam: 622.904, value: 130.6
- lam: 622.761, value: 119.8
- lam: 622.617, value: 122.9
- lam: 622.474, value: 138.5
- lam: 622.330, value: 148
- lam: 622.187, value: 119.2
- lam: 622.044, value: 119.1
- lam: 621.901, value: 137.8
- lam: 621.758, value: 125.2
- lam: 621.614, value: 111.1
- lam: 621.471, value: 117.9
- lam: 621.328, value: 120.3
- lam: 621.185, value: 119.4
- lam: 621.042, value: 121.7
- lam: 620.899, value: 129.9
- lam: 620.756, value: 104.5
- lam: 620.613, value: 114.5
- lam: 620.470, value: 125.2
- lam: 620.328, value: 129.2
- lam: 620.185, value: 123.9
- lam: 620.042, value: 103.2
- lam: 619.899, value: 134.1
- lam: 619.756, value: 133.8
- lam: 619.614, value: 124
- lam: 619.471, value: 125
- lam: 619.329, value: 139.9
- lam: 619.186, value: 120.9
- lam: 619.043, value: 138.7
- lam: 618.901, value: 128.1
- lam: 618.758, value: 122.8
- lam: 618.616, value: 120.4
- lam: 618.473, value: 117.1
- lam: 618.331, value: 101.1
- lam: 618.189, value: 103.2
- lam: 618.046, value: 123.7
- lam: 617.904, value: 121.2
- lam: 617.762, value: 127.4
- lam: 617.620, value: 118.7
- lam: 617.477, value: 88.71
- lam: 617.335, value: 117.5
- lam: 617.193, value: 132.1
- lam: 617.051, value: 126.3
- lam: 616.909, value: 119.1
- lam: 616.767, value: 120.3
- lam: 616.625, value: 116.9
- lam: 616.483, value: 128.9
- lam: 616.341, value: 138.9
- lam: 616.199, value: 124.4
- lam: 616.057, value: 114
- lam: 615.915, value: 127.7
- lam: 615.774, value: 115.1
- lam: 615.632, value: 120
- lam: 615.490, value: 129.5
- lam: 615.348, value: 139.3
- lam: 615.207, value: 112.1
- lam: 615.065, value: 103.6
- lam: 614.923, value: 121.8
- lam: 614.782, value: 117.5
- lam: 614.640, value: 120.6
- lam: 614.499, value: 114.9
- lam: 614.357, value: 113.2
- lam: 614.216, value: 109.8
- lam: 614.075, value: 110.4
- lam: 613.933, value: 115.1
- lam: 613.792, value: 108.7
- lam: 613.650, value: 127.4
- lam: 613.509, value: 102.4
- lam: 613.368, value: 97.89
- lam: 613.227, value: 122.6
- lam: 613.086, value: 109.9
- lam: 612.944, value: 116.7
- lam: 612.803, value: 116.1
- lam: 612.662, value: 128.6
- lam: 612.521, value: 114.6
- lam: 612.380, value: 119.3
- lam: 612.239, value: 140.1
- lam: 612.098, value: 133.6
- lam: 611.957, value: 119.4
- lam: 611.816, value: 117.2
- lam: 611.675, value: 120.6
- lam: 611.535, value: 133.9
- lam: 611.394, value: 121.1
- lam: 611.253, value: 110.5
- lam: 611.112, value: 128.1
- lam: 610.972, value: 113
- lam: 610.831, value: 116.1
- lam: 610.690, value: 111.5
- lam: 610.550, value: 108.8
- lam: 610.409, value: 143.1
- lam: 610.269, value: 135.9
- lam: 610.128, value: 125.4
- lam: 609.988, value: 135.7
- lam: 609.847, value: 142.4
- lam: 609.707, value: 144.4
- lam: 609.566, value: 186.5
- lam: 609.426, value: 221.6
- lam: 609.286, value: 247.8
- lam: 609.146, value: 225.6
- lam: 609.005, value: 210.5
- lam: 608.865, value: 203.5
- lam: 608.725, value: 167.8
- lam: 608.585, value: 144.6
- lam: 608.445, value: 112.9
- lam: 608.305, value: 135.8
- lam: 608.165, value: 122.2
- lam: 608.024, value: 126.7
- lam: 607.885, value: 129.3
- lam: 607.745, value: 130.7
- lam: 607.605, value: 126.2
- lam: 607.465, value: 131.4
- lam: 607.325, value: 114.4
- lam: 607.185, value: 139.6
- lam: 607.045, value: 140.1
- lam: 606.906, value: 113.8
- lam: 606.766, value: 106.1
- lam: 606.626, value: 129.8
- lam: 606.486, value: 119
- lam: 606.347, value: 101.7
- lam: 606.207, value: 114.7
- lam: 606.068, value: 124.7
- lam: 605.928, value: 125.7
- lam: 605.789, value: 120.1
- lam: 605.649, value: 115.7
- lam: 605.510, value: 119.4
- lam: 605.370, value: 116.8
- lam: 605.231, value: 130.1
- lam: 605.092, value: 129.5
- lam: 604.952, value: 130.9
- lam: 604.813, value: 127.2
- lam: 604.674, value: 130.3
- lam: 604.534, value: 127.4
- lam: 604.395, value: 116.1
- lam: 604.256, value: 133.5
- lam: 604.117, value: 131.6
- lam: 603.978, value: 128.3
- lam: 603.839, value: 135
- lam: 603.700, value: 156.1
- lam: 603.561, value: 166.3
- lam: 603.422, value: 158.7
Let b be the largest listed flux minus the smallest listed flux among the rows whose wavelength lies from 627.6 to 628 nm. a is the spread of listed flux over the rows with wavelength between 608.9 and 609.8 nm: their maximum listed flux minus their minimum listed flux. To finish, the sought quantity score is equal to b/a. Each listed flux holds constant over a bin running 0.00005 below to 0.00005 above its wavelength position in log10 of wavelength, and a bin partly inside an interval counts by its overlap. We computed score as 0.1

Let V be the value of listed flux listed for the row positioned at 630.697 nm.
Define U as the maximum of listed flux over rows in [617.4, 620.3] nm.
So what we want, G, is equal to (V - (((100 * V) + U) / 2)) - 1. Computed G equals -5015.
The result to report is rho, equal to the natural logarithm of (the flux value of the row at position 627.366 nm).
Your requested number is 4.85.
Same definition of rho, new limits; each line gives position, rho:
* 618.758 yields 4.81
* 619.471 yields 4.83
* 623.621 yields 4.68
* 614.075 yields 4.70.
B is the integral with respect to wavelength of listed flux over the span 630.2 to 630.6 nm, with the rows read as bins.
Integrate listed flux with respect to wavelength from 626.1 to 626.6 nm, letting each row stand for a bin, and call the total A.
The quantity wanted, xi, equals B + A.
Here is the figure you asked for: 100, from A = 57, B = 42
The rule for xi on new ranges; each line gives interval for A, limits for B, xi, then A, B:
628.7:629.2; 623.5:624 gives 105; 49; 56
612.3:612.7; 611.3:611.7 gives 98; 48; 50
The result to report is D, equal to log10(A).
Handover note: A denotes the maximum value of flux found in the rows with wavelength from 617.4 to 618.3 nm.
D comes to 2.11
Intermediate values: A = 127.4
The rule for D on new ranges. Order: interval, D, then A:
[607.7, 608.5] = 2.13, 135.8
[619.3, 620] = 2.15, 139.9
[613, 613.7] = 2.11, 127.4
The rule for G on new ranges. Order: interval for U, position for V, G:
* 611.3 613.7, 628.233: -5897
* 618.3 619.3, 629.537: -5044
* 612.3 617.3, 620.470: -6205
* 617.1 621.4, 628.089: -6260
